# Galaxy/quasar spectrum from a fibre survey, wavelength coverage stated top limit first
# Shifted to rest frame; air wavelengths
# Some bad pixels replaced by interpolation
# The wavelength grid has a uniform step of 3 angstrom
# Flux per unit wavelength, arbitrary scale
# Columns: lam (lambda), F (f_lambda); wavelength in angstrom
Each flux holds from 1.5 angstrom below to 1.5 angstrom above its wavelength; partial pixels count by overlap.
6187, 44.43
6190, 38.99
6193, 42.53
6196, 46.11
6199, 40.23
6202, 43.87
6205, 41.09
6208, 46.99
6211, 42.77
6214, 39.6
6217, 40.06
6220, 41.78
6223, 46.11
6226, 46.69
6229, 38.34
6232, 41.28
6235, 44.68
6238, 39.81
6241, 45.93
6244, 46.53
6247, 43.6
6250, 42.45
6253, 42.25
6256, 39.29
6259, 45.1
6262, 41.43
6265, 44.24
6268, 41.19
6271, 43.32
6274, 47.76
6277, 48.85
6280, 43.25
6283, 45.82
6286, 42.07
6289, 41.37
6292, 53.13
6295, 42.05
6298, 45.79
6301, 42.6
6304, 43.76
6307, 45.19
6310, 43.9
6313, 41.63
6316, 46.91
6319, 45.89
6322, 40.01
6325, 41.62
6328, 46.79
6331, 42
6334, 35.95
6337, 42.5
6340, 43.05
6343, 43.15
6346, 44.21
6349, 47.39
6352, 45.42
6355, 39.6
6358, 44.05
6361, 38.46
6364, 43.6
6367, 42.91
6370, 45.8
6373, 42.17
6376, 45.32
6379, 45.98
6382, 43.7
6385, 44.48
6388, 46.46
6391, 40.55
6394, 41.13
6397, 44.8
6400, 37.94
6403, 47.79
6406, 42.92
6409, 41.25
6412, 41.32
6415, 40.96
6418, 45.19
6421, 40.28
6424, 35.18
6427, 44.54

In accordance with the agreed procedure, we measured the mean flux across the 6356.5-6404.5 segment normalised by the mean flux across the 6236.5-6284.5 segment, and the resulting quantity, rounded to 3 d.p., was 0.992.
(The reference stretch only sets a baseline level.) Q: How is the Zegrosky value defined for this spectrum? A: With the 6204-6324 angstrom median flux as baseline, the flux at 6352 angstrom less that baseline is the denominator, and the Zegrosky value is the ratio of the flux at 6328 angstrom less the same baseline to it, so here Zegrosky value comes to 1.64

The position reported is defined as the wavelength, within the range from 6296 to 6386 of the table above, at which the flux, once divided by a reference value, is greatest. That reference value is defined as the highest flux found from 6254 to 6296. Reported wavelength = 6349 angstrom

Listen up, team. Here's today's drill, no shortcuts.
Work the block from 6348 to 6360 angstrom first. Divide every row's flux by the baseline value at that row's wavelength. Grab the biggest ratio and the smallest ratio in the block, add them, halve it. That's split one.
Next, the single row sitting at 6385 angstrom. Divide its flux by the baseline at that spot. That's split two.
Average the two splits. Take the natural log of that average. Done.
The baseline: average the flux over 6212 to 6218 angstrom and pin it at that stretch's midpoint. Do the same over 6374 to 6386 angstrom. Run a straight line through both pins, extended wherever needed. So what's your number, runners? -0.01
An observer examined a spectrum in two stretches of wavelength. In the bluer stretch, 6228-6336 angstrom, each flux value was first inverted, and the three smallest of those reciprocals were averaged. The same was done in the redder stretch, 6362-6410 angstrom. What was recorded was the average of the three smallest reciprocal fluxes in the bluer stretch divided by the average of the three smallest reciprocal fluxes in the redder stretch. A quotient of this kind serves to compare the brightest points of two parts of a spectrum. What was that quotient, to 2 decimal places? 0.94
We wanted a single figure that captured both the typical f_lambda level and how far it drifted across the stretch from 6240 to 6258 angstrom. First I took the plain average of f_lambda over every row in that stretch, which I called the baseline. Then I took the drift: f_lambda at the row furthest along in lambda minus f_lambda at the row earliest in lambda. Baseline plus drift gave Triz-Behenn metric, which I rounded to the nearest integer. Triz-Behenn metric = 37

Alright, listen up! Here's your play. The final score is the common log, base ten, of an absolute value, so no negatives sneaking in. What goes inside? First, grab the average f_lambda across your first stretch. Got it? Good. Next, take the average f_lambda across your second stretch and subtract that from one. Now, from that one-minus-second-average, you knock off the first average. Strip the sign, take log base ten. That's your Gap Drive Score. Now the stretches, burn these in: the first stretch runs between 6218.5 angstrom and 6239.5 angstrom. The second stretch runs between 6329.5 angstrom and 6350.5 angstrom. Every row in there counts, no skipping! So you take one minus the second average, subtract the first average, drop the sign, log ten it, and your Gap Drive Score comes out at 1.926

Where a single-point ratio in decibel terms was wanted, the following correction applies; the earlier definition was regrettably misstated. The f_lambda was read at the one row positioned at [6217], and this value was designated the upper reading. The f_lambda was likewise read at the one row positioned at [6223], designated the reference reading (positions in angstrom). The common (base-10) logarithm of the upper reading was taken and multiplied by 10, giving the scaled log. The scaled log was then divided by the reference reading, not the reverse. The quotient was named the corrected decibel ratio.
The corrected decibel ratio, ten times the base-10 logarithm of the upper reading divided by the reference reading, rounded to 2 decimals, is 0.35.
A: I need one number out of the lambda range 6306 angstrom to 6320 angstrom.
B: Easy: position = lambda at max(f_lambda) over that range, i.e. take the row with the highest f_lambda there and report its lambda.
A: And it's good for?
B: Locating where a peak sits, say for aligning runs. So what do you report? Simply 6316 angstrom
